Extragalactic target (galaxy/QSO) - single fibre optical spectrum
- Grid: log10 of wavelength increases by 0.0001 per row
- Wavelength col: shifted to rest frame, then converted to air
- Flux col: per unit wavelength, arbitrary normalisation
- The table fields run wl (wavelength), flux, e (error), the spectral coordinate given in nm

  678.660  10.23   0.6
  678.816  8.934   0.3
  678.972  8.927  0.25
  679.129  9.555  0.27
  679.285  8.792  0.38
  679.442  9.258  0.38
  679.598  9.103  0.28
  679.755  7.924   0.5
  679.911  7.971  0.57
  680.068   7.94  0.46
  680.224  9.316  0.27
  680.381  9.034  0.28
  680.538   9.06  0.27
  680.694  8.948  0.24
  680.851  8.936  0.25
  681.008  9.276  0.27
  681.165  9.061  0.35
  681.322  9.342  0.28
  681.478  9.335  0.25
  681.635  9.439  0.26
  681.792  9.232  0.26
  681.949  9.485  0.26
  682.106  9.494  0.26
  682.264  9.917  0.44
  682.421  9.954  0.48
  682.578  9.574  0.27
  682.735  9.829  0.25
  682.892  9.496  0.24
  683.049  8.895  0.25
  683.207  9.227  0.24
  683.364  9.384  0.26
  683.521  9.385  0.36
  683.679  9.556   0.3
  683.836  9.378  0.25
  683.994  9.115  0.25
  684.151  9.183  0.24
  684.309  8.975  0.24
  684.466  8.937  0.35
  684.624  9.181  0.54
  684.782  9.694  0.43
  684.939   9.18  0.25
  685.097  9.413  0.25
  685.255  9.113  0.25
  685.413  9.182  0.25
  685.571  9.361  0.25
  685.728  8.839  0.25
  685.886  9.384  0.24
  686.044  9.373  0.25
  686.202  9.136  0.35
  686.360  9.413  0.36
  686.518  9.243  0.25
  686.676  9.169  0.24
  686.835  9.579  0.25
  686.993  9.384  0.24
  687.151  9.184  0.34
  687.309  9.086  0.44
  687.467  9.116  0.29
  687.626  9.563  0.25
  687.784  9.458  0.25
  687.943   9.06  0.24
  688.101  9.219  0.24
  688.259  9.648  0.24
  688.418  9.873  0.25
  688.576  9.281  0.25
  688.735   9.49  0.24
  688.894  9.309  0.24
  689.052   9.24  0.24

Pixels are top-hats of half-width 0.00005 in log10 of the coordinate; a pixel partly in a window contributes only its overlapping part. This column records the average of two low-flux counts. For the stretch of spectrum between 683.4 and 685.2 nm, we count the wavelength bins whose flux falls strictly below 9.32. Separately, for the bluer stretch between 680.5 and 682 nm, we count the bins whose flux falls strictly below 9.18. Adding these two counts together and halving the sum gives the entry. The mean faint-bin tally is 5.00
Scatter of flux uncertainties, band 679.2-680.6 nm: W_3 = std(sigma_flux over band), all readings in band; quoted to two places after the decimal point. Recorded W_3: 0.11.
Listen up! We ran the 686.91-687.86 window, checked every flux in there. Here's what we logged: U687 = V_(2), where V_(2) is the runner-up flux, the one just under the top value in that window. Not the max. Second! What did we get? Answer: 9.458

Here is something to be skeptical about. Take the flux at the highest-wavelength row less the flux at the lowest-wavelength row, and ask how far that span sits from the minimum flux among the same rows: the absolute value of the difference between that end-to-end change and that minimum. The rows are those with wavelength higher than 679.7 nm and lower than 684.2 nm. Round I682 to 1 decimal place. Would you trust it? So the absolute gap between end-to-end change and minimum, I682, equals 6.7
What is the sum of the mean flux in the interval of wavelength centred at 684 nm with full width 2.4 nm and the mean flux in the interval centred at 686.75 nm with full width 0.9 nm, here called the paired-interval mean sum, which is 18.6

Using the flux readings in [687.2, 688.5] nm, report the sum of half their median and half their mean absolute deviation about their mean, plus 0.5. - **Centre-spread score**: 5.30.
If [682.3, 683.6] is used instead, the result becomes 5.34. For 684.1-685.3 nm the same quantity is 5.18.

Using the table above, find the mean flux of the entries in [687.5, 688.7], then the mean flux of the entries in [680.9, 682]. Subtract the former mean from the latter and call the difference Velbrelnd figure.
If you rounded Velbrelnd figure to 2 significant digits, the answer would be -0.13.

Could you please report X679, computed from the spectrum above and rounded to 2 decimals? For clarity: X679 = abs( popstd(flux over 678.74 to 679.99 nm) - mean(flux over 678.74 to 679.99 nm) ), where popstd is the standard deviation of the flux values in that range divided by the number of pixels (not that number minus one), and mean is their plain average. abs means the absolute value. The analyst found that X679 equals 8.26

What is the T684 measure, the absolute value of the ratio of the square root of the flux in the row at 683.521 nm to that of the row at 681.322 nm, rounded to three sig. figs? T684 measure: 1.00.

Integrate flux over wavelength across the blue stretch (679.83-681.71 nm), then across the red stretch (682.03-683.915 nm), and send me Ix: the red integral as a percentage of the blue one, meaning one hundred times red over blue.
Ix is 106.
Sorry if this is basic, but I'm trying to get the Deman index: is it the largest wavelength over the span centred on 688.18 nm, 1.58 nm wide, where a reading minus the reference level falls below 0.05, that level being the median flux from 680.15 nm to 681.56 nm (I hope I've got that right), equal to 687.943 nm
